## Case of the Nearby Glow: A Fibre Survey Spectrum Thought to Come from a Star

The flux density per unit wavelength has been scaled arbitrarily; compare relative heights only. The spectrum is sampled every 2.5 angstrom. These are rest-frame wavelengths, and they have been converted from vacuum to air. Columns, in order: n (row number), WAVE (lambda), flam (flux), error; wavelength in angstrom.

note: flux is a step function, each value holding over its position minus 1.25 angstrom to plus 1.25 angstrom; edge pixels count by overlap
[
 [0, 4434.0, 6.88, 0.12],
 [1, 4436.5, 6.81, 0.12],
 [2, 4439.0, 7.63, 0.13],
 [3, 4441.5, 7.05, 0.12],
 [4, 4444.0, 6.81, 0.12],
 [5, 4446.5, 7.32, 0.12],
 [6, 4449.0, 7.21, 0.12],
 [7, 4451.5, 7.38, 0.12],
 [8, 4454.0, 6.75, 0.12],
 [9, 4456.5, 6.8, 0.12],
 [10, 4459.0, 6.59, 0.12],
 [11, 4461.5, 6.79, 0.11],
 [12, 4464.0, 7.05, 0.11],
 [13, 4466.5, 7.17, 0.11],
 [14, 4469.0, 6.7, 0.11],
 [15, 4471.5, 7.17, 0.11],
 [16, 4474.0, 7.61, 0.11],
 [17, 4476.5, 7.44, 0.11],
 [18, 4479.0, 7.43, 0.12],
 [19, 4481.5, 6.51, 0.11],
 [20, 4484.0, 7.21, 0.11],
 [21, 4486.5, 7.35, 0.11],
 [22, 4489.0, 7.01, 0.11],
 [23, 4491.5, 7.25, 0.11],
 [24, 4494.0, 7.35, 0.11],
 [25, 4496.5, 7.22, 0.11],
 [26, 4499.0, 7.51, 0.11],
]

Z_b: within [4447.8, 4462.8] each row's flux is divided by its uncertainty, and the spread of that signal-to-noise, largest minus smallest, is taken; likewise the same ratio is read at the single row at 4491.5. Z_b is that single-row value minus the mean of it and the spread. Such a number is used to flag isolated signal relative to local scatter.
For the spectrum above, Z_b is 29.5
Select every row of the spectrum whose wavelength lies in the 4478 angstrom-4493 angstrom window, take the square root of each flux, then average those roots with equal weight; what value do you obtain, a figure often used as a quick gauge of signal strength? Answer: 2.67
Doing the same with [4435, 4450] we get 2.67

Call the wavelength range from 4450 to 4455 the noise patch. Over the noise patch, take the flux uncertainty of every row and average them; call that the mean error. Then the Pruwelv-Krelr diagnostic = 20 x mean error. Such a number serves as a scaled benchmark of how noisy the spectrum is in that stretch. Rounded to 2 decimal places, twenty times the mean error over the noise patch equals 2.40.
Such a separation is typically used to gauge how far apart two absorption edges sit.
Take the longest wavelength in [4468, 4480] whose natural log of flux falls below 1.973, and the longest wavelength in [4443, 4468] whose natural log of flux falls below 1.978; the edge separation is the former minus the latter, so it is 5.0 angstrom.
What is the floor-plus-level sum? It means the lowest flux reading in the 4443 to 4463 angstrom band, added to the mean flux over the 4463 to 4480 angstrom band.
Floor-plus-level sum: 13.8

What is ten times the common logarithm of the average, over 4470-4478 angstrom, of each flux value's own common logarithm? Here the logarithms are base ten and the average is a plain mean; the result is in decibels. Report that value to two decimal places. -0.61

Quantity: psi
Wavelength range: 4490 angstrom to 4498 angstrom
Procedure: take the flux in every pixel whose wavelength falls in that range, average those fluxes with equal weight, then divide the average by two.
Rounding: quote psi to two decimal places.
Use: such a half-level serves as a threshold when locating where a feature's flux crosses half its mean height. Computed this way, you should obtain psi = 3.64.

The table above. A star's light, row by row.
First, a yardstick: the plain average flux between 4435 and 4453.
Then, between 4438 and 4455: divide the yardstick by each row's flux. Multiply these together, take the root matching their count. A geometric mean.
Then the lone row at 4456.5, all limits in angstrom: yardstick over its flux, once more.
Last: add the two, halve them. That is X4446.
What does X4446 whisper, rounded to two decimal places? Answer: 1.03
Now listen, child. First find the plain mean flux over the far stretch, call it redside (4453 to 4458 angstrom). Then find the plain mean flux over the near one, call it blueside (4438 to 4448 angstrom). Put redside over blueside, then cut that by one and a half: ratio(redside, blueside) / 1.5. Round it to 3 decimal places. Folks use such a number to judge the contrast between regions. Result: 0.627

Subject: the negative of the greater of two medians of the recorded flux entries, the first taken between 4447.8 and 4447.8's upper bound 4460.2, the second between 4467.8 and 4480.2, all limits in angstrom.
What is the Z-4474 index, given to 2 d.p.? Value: -7.43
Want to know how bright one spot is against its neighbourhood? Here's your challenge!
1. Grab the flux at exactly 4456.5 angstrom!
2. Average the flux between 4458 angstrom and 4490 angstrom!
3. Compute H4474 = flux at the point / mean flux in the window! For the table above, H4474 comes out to 0.96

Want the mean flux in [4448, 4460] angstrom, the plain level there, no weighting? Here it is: 6.95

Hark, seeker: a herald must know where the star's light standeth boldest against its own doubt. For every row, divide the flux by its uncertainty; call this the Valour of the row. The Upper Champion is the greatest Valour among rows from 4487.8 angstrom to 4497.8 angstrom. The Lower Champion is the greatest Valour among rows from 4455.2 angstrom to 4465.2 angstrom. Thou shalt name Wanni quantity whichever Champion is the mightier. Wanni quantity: 66.8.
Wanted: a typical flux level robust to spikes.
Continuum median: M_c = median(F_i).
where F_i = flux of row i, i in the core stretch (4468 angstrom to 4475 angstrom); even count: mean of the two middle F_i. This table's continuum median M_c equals 7.2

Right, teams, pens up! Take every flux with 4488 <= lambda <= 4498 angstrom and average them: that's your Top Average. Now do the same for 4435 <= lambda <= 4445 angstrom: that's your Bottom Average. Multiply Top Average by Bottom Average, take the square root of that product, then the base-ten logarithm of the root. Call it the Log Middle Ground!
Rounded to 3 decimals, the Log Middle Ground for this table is 0.854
